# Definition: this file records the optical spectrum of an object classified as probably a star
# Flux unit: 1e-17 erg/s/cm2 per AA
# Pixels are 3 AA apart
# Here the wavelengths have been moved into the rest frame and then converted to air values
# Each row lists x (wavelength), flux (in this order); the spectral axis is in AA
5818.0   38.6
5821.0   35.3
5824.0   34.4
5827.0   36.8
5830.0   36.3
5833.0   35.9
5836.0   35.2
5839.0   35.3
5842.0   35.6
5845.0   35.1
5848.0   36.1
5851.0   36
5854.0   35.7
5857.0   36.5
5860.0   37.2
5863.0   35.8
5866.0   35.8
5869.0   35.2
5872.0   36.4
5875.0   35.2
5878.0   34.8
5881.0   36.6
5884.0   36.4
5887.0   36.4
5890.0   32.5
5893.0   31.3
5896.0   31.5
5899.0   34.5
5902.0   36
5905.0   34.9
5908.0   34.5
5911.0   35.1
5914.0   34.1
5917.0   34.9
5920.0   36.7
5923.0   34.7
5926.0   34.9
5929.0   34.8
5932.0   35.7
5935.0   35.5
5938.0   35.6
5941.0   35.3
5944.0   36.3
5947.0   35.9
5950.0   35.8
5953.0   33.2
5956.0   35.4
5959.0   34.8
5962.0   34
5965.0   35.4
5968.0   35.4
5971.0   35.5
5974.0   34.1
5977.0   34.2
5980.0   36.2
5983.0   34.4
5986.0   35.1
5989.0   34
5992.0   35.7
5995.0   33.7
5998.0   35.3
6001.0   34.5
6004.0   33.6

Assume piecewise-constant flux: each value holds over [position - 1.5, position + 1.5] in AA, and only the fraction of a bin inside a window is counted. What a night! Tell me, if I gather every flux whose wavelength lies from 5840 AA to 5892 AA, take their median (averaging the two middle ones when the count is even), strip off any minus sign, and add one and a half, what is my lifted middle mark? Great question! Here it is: 37.3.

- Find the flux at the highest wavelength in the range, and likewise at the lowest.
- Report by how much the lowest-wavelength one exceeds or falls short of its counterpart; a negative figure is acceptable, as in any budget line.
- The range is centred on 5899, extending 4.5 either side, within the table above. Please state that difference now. -4.5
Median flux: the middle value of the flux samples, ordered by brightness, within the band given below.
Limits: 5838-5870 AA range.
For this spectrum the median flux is 35.8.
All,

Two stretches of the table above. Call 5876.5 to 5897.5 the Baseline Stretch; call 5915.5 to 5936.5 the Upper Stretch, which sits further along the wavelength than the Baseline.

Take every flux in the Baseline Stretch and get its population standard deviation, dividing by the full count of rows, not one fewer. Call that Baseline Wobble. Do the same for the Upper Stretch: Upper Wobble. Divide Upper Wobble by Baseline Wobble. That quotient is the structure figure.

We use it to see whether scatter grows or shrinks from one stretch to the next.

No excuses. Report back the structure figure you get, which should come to 0.30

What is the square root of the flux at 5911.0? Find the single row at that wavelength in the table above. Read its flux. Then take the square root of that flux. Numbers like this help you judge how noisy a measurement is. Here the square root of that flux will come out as 5.92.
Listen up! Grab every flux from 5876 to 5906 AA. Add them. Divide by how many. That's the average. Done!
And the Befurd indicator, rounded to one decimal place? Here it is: 34.5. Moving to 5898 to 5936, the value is 35.1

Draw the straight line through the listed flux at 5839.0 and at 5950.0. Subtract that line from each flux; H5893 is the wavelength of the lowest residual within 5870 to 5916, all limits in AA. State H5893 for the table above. 5893.0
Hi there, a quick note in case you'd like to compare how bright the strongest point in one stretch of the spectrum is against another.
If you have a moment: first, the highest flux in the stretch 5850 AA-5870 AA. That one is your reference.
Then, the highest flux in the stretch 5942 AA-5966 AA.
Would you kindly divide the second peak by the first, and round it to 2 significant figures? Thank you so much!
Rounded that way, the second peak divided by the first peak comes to 0.98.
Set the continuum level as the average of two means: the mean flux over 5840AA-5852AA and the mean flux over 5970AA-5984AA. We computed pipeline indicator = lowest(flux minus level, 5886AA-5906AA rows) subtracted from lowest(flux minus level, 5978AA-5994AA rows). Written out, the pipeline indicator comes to 3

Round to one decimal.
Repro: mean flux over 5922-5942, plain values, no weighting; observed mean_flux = 35.2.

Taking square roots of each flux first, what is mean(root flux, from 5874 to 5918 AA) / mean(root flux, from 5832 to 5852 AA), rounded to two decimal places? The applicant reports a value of 0.99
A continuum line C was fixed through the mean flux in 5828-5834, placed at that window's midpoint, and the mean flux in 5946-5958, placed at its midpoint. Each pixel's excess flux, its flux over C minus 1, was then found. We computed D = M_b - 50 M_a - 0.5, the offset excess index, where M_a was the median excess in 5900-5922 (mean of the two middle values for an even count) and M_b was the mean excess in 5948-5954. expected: 0.1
